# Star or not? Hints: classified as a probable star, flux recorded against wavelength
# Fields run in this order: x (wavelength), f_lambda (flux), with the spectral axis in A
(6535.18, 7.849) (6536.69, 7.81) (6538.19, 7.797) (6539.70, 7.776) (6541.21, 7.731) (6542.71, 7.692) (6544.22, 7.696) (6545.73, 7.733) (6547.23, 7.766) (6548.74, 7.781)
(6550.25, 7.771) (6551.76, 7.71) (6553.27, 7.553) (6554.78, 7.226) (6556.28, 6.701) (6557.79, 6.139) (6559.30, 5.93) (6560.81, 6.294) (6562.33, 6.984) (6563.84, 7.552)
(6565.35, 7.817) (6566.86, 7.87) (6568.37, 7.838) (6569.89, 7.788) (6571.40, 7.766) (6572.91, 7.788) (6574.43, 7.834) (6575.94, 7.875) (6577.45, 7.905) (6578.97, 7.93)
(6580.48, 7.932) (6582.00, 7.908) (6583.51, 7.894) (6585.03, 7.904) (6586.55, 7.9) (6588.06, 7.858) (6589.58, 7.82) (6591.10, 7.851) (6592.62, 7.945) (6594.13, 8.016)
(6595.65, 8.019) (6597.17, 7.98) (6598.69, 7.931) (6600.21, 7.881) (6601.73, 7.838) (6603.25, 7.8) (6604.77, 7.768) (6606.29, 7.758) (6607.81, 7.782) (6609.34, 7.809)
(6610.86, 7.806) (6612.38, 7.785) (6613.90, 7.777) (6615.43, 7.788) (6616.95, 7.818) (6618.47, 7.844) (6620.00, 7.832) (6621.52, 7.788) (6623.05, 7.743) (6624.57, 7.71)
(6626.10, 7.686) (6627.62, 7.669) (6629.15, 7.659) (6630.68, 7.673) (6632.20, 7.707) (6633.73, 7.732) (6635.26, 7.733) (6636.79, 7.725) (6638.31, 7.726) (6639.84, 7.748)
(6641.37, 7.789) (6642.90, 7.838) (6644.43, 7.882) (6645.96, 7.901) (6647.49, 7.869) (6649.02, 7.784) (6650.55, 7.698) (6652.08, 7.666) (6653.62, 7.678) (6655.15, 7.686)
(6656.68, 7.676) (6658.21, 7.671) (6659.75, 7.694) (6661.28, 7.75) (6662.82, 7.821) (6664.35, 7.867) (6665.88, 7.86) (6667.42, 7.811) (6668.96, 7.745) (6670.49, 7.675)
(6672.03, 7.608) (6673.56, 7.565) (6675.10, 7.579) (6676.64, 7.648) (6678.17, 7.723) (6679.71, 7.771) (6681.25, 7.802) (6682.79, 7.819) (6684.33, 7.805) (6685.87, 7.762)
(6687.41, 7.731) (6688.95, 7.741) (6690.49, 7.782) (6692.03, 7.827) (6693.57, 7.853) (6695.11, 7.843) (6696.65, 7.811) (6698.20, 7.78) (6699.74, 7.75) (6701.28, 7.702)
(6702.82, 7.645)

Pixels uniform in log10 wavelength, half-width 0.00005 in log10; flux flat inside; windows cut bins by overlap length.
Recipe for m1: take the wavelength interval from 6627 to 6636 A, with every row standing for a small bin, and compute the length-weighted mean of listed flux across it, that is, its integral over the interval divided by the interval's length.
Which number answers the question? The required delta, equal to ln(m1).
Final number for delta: 2.04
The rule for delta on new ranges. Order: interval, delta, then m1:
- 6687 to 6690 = 2.05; 7.74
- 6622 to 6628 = 2.04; 7.71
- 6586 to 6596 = 2.07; 7.92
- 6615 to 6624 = 2.05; 7.81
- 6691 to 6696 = 2.06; 7.85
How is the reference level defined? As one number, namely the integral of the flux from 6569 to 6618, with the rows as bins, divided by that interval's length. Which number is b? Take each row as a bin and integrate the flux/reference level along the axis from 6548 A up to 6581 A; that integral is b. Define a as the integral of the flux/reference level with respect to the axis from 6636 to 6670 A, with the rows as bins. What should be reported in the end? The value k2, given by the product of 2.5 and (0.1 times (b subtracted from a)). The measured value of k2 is 0.58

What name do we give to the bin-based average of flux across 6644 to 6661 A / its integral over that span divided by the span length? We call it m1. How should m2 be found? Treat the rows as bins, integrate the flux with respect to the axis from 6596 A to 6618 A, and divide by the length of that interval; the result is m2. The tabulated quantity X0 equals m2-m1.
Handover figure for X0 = 0.08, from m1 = 7.74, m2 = 7.83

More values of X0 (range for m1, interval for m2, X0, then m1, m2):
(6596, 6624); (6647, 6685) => -0.09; 7.82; 7.73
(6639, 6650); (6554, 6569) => -0.79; 7.83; 7.03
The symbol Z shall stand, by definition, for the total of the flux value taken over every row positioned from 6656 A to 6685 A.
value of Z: 147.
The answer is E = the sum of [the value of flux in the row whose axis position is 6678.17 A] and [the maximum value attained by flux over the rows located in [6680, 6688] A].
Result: 15.5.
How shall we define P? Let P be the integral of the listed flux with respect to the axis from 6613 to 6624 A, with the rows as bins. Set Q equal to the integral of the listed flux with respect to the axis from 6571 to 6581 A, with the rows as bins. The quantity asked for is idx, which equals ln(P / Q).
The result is 0.09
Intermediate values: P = 85.8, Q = 78.7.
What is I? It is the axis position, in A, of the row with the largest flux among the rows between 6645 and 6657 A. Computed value 6645.96 A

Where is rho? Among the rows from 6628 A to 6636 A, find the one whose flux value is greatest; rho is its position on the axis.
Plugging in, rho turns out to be 6635.26 A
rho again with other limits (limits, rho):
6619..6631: 6620.00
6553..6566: 6565.35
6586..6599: 6595.65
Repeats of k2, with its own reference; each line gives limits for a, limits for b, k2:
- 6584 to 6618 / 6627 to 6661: 0.13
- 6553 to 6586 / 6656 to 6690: -0.52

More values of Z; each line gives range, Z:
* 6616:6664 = 240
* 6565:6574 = 47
